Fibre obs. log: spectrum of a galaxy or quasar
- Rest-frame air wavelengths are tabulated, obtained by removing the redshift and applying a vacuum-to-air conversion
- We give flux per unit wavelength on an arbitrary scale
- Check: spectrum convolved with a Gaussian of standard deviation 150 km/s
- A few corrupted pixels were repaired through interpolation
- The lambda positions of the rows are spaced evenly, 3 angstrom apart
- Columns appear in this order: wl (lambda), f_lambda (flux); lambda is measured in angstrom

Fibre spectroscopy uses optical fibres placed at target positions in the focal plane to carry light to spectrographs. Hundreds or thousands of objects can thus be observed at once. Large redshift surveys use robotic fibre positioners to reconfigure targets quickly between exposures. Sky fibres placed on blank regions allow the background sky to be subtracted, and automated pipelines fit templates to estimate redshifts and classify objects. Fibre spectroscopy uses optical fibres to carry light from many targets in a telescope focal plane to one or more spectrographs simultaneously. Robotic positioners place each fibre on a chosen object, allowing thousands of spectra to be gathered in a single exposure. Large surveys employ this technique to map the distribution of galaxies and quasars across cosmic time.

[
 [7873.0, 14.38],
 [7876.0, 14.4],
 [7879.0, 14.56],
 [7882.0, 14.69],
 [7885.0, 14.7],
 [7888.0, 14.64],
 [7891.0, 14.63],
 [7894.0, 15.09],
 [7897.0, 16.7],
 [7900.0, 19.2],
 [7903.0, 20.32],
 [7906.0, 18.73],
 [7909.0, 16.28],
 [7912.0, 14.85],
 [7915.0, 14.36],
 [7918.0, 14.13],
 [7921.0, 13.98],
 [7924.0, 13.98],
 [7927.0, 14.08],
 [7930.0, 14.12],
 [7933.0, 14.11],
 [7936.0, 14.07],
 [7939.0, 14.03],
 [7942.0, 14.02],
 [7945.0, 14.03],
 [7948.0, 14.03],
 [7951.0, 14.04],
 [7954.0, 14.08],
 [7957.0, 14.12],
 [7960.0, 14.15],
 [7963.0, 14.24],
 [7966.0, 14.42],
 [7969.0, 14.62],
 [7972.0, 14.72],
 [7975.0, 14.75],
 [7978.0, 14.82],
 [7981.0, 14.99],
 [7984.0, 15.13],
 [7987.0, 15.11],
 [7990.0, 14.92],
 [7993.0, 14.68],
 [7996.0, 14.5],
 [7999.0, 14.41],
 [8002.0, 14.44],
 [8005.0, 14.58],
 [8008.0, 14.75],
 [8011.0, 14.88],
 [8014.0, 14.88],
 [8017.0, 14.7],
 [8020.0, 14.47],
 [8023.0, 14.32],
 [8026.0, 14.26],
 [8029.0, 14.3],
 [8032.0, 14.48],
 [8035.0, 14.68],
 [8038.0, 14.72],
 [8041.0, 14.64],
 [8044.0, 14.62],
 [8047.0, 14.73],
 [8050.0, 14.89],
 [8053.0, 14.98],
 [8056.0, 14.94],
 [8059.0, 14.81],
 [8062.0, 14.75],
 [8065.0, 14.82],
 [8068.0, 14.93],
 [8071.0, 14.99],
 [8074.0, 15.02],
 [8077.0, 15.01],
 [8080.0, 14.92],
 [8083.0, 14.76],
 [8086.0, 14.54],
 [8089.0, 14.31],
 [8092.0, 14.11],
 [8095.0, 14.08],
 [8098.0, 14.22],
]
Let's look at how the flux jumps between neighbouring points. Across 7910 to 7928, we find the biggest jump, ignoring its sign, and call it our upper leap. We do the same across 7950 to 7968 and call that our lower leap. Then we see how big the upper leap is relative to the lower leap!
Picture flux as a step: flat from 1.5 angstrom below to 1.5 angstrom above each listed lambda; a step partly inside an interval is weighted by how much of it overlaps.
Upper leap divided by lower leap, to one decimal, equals 2.7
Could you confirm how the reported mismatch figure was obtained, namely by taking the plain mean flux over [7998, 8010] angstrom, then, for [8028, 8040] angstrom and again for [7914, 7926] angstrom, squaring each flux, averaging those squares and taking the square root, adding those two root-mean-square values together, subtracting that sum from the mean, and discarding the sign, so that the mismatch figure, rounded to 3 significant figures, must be 14.1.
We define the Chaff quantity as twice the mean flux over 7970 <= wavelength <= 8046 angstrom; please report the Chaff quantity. 29.3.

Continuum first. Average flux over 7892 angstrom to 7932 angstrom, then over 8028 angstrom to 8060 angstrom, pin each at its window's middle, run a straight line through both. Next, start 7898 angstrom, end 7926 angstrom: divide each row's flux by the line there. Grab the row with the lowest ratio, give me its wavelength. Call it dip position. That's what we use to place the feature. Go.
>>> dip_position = 7921.0 angstrom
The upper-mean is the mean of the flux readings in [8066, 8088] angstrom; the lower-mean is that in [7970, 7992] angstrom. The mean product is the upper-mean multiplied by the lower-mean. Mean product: 222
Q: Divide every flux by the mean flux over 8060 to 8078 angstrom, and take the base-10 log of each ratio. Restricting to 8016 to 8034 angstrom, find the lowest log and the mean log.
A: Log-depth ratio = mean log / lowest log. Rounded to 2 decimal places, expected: 0.75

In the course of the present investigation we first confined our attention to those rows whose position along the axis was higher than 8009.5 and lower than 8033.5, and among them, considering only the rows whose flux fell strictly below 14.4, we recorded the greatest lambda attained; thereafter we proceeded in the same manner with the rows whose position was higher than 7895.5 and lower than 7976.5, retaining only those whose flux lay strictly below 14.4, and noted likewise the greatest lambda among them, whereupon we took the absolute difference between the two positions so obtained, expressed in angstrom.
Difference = 66 angstrom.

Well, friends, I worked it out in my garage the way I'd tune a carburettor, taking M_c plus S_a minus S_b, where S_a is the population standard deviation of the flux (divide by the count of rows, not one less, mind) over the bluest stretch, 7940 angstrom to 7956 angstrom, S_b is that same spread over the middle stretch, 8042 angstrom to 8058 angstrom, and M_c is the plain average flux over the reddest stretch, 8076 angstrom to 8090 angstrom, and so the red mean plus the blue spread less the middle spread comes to 14.6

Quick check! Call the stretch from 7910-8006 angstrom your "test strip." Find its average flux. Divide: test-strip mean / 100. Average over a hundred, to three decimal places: 0.144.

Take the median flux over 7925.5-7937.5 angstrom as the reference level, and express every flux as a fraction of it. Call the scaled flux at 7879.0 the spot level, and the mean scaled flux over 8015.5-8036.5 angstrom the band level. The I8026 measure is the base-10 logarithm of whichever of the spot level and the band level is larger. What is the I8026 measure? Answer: 0.014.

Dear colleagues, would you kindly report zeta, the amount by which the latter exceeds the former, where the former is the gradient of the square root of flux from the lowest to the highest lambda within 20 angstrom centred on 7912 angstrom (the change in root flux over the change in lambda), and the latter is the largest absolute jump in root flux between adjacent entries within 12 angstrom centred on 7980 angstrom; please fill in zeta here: 0.06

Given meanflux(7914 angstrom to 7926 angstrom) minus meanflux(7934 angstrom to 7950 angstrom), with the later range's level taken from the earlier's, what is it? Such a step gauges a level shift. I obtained 0.1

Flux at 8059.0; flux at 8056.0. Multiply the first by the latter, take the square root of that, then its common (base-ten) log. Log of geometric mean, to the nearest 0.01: 1.17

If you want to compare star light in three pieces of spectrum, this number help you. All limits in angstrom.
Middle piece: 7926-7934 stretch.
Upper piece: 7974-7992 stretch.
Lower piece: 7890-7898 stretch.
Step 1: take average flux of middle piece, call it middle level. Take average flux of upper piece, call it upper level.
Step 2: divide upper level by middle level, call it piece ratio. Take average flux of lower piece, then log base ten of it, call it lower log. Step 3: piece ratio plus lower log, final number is 2.25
